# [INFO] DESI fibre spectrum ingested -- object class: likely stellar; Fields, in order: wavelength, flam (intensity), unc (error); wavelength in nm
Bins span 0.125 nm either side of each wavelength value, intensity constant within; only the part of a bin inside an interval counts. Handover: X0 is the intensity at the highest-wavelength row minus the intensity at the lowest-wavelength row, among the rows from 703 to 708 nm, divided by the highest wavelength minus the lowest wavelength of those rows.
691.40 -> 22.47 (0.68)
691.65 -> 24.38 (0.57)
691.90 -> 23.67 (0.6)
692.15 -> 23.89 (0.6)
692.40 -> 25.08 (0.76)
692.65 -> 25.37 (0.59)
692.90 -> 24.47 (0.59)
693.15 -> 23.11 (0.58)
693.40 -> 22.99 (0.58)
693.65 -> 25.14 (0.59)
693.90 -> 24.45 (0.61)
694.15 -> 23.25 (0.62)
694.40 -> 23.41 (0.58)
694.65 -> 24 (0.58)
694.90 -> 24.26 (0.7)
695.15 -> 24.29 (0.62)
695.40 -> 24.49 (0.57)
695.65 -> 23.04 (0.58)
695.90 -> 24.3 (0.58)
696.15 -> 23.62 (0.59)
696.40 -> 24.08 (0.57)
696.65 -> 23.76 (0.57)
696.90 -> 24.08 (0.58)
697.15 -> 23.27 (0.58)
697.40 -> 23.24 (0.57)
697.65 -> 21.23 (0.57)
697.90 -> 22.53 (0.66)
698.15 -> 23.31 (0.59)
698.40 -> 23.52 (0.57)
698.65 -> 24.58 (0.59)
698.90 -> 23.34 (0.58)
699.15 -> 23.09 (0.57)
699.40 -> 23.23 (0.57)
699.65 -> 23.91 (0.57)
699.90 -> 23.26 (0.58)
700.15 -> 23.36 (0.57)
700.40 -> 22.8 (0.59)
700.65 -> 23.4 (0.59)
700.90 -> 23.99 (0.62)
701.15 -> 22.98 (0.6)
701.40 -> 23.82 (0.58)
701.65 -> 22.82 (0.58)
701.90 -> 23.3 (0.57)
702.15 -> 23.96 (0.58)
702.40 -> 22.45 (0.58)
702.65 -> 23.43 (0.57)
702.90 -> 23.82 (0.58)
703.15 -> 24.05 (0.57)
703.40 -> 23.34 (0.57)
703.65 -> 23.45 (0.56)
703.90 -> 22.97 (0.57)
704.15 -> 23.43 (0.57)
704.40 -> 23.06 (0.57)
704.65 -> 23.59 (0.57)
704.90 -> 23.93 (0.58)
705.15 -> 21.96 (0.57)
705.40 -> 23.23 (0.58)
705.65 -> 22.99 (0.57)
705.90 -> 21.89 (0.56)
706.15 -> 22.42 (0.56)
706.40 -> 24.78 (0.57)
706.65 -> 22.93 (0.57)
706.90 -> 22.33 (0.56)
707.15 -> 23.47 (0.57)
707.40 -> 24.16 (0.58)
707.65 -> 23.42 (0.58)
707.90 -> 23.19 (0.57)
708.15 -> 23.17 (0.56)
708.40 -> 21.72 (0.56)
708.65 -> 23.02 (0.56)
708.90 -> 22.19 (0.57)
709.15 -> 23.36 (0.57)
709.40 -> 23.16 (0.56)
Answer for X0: -0.18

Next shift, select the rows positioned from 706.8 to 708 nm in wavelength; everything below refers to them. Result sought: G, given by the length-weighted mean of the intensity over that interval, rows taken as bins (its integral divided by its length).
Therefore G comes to 23.3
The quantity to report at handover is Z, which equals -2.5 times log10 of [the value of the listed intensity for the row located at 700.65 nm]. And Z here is -3.42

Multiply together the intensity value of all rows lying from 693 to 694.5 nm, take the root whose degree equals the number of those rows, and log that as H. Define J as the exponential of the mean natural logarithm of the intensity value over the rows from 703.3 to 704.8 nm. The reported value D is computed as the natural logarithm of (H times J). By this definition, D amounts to 6.31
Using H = 23.71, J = 23.3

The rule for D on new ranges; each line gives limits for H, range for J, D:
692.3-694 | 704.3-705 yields 6.35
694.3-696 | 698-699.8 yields 6.34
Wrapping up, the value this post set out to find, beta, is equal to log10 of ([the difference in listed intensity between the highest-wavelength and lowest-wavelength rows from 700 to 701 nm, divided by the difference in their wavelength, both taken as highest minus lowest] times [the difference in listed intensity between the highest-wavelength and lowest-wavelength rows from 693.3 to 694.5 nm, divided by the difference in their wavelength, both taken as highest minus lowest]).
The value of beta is -0.5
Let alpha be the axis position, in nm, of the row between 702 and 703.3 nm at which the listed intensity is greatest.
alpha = 703.15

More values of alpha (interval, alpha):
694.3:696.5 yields 695.40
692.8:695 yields 693.65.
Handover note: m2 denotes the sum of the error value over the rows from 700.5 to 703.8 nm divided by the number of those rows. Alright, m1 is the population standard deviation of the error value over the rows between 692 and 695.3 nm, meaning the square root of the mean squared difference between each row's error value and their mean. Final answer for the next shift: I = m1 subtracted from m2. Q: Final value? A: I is 0.53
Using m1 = 0.052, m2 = 0.581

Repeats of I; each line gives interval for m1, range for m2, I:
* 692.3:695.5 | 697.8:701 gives 0.54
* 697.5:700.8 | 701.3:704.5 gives 0.55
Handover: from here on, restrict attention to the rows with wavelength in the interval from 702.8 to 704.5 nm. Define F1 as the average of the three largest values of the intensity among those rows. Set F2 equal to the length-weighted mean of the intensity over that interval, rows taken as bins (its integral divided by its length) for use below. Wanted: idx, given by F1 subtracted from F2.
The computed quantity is -0.33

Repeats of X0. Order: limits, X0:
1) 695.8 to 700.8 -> -0.19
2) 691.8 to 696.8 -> 0.02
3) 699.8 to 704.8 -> 0.07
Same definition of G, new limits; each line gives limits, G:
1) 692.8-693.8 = 23.9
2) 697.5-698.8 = 23.0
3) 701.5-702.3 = 23.3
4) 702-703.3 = 23.5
